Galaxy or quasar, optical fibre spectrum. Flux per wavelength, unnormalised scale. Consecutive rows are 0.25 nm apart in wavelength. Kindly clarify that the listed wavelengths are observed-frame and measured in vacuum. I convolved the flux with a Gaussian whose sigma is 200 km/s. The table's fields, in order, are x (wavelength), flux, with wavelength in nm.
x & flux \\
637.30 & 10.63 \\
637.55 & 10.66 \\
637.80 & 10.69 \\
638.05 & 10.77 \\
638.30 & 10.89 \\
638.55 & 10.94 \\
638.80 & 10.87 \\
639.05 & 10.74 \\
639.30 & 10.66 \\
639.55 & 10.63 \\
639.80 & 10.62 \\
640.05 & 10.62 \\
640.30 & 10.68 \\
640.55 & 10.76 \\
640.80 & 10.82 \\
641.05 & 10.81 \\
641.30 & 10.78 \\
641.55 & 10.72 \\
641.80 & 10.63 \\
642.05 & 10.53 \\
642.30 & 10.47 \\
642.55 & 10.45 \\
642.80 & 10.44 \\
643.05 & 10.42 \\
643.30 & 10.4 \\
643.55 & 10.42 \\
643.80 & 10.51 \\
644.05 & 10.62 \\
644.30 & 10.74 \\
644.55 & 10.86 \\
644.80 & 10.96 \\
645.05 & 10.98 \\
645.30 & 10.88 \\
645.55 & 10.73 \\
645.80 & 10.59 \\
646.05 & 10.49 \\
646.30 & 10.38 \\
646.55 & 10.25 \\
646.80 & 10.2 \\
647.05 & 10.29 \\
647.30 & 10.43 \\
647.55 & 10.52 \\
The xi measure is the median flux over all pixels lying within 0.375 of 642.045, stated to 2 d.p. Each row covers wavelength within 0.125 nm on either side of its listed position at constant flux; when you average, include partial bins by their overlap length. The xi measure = 10.53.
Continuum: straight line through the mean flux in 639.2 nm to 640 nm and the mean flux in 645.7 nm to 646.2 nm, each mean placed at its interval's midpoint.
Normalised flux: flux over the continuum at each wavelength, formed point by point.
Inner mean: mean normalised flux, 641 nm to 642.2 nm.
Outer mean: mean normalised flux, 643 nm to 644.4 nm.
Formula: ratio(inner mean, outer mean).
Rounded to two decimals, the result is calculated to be 1.01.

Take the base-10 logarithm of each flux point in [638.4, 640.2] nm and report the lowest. 1.03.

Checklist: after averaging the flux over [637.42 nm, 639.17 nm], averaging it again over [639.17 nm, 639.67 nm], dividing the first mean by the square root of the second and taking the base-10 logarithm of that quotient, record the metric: 0.520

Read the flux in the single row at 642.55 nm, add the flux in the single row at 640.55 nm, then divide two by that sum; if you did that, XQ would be 0.0943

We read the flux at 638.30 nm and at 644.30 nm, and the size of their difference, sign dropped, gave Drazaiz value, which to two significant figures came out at 0.15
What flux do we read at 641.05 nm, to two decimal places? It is 10.81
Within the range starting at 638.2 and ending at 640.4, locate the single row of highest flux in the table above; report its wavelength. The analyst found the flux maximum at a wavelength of 638.55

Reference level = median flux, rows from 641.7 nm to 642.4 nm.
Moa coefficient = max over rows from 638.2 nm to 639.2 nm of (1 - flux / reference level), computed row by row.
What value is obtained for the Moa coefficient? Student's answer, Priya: -0.020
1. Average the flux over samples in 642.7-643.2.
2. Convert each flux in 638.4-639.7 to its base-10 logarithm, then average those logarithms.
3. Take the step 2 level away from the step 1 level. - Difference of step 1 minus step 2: 9.40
